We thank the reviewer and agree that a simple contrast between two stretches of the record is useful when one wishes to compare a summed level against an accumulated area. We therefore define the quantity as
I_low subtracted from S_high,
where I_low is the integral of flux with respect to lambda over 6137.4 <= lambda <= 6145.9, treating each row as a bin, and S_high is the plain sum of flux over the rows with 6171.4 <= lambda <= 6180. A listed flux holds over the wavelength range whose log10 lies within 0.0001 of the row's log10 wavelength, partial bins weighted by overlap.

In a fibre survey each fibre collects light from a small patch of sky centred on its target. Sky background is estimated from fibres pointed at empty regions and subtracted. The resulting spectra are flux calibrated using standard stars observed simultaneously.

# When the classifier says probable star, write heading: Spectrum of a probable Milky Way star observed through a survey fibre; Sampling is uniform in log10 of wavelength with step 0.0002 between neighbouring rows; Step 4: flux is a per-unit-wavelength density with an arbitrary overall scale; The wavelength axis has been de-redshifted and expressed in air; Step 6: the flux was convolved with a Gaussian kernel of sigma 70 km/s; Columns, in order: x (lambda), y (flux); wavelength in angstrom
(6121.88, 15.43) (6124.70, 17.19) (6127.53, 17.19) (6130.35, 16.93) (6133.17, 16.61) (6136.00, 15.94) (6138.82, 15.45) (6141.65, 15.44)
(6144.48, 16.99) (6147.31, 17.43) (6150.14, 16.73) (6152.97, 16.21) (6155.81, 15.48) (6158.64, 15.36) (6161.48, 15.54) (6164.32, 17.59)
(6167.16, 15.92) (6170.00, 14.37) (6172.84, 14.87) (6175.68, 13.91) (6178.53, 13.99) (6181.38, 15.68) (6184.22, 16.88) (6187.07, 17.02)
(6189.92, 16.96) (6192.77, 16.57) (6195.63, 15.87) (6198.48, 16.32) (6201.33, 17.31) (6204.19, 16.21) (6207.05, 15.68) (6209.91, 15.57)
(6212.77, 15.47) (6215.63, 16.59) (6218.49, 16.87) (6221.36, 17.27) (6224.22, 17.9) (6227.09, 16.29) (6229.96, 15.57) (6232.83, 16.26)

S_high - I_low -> -93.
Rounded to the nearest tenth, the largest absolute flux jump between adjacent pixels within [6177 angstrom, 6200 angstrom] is 1.7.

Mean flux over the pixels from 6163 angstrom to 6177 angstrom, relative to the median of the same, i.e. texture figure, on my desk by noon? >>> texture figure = 1.031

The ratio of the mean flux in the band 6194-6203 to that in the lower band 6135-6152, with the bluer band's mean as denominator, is 1.01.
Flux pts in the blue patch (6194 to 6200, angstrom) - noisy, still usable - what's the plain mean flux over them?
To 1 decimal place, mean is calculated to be 16.1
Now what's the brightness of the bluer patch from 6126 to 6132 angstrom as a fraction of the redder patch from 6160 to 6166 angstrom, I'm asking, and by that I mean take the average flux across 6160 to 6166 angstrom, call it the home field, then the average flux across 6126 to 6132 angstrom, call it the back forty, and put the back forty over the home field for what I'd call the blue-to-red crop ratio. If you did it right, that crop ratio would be 1.03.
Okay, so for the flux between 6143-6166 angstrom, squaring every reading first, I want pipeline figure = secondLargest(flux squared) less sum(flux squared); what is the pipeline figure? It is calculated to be -1858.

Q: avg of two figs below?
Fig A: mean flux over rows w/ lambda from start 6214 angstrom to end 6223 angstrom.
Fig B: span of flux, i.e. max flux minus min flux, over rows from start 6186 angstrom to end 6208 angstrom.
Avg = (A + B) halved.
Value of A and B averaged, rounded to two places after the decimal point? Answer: 9.27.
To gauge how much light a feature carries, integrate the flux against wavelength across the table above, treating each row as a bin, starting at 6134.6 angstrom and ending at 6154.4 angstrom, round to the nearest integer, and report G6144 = 323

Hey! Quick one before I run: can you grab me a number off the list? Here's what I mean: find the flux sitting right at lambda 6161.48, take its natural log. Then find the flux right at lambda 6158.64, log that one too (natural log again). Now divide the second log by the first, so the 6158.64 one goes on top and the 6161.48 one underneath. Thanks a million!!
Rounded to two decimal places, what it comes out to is 1.00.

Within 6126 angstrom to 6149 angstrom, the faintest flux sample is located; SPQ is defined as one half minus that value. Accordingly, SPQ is -14.94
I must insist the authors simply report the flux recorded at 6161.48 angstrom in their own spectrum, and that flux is 15.54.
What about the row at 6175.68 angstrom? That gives 13.91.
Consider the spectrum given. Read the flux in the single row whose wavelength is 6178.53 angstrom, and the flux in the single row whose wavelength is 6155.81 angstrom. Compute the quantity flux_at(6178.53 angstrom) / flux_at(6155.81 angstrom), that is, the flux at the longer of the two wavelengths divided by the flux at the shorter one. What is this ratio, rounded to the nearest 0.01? 0.90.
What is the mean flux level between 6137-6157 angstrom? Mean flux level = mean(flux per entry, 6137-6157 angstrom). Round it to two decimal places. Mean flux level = 16.25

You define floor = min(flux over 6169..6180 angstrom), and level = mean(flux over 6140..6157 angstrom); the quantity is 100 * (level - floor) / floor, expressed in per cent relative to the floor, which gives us 18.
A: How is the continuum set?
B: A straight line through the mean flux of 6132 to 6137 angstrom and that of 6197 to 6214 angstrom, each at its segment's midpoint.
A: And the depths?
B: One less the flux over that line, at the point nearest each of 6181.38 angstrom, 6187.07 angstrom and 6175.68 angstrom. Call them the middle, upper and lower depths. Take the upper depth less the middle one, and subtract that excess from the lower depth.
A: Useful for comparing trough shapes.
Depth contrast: 0.22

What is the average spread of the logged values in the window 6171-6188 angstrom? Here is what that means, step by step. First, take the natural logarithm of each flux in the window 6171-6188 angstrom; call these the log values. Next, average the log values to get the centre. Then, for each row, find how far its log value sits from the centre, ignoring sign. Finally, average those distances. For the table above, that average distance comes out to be 0.0738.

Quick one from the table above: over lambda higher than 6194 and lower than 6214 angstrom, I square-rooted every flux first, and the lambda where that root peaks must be 6201.33 angstrom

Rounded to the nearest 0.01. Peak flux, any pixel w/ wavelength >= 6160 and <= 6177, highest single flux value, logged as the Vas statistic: 17.59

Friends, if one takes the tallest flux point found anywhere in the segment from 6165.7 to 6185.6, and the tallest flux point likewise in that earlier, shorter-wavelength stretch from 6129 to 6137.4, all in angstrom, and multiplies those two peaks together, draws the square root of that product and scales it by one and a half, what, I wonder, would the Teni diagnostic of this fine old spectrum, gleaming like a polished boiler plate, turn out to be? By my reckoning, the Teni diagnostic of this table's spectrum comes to 25.4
